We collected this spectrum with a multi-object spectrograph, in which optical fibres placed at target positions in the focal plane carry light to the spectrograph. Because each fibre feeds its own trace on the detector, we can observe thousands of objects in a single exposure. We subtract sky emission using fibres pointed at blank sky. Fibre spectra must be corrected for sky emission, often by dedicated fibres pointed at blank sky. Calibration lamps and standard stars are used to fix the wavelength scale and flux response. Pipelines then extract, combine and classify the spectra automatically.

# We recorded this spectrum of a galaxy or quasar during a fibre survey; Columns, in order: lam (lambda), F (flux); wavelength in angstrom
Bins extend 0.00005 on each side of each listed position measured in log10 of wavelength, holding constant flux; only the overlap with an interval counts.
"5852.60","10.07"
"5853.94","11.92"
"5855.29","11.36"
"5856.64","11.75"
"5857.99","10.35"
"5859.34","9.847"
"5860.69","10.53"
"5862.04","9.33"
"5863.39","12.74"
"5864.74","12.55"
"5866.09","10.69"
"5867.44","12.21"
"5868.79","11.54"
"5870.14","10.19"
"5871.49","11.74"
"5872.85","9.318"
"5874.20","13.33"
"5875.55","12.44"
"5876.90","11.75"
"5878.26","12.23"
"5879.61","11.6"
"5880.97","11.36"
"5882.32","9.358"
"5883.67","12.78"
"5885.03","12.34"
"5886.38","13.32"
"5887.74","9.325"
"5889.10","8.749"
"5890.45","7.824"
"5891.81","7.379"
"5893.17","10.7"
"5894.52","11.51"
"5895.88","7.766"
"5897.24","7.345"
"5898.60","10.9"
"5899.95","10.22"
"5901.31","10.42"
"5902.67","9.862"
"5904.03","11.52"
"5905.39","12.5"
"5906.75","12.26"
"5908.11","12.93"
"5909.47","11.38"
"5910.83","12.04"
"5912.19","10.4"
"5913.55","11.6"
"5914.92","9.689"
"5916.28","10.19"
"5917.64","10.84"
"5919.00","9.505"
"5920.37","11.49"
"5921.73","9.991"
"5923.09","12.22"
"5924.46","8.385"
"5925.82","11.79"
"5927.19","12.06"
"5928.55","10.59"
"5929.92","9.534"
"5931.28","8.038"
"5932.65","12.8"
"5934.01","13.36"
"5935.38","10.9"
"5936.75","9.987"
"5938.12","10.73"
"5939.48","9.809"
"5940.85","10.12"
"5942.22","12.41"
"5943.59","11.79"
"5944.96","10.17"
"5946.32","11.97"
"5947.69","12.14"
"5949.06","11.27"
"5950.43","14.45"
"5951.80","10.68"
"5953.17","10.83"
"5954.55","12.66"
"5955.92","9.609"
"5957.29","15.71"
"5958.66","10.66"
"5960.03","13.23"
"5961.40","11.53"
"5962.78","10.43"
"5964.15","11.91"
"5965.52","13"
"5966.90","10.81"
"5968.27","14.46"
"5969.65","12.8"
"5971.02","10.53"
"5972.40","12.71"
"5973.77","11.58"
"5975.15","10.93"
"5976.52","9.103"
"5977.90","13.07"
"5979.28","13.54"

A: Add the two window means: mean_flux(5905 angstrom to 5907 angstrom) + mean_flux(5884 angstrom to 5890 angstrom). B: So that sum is 23.3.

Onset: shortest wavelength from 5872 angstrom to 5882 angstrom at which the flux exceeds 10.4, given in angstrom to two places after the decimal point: 5874.20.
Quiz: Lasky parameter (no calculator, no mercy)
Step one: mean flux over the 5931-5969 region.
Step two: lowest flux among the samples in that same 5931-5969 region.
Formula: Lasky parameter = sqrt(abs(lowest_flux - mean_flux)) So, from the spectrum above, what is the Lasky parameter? 1.9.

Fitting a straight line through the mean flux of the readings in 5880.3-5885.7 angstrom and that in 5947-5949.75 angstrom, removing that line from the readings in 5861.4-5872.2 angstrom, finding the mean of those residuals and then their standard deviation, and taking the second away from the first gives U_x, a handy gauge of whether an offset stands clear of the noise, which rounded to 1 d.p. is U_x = -1.2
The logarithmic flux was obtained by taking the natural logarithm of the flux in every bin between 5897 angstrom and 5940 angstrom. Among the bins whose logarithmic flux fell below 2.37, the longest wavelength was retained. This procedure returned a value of 5939.48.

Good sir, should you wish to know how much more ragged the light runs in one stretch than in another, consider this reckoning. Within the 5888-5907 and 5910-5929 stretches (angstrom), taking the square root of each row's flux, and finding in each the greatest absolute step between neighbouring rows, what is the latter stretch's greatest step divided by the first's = 1.0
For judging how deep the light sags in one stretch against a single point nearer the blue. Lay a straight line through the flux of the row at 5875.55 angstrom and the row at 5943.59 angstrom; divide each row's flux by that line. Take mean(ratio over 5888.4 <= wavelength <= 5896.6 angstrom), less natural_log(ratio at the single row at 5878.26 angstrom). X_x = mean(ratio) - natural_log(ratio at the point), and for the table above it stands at 0.75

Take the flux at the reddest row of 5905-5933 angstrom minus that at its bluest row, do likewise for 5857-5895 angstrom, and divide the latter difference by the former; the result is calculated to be 3.9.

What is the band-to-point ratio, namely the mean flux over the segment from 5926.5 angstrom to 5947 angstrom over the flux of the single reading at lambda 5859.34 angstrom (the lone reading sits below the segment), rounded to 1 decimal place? 1.1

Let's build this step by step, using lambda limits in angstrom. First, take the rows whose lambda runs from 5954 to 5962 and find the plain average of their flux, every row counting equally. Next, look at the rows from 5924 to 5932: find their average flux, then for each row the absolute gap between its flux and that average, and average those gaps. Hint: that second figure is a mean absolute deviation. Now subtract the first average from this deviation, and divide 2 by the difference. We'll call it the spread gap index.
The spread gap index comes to -0.185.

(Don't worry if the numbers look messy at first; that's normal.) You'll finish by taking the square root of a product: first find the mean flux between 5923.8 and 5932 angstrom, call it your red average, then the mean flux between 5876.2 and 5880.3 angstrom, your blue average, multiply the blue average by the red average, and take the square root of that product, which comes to 10.9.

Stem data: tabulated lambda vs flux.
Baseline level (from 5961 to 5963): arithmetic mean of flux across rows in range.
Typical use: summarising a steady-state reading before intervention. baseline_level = 11.0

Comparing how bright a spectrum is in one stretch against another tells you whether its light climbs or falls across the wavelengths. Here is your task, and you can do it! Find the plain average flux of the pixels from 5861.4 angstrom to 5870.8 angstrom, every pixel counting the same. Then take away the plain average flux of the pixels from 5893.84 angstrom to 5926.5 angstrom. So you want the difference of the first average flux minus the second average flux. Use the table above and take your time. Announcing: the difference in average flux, 0.6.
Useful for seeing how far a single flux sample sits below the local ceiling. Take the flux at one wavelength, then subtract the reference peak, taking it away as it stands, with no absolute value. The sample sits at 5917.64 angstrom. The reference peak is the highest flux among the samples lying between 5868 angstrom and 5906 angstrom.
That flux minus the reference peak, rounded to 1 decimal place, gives -2.5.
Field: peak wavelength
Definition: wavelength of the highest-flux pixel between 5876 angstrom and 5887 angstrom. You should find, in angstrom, 5886.38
